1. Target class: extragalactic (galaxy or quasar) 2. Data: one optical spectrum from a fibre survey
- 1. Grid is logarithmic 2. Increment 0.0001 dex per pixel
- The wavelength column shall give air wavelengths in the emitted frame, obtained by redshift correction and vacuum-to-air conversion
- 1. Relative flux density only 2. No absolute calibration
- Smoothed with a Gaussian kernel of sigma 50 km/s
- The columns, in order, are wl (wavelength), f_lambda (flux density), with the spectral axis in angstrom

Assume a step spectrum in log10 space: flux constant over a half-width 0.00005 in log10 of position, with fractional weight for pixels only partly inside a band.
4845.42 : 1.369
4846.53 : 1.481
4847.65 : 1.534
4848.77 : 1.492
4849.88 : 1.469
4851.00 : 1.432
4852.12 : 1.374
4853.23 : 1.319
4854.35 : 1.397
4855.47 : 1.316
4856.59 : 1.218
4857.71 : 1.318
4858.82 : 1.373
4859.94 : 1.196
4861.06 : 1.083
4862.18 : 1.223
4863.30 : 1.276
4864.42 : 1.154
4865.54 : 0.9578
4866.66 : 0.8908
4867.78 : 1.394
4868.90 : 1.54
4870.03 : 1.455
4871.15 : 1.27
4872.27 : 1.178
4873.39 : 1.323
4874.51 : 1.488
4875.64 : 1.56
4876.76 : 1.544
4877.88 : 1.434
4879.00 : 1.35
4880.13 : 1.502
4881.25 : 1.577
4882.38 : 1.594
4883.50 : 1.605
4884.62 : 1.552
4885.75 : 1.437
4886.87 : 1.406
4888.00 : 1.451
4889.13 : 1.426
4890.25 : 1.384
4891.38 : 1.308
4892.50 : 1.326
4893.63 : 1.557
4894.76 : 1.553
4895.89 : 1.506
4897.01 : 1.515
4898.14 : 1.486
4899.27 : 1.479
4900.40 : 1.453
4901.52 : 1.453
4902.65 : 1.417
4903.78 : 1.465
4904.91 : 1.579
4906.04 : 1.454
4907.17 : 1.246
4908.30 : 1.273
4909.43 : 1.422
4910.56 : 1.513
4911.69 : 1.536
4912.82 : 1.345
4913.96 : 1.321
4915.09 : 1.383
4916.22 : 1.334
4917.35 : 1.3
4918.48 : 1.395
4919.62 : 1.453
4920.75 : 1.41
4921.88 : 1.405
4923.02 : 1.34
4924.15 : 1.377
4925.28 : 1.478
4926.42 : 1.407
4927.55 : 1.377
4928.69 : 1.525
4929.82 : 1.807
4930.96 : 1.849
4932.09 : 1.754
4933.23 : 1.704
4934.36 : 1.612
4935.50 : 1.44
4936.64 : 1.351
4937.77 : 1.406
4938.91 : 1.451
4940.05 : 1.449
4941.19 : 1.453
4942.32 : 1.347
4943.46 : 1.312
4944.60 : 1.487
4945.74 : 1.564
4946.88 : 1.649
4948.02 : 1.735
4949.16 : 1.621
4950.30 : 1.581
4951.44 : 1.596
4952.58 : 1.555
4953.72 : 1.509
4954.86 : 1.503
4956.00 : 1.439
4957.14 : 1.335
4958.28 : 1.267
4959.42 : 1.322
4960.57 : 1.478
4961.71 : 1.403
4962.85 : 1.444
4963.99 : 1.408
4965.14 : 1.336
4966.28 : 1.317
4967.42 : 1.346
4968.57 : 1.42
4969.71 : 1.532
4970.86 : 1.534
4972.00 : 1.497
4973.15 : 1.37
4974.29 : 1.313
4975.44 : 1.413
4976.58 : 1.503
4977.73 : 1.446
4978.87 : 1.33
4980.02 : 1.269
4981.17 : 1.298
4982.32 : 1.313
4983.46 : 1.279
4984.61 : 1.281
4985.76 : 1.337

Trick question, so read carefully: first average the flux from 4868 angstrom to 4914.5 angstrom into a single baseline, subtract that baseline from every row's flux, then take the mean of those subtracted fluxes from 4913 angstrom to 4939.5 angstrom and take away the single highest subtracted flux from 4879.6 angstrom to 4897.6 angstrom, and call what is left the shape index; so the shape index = -0.13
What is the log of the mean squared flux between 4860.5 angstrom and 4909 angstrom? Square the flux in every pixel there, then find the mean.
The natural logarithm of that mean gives 0.684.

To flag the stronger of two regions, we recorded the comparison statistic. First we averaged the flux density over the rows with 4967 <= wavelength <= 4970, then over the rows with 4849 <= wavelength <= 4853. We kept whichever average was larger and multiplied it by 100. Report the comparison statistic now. 143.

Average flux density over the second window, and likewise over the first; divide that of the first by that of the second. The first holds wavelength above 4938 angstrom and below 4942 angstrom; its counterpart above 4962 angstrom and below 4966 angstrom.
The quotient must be 1.04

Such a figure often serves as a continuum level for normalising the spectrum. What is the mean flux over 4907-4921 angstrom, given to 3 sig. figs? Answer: 1.38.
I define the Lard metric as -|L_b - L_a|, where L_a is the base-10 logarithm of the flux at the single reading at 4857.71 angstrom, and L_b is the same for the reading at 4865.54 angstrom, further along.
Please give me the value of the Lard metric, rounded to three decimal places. -0.139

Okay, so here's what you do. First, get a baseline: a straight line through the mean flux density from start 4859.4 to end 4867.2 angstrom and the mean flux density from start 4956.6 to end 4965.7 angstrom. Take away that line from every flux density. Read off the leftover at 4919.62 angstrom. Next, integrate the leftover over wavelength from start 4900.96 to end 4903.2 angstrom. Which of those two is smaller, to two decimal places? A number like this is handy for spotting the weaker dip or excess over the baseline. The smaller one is 0.19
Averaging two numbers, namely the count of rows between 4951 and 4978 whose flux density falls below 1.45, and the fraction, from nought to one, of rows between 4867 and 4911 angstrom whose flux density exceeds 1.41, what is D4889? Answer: 7.9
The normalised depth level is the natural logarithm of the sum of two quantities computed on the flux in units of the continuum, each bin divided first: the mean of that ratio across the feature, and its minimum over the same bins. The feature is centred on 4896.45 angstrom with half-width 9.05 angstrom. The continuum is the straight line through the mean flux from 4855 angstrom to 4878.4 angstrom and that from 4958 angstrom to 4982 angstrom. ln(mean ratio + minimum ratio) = 0.740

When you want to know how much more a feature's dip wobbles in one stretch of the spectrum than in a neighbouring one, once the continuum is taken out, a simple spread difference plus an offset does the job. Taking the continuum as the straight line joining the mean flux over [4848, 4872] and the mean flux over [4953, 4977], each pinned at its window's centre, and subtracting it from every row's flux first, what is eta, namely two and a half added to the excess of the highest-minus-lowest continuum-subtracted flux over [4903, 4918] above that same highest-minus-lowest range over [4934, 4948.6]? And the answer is 2.42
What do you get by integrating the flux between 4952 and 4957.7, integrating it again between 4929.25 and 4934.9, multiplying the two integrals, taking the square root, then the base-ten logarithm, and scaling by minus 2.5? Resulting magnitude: -2.40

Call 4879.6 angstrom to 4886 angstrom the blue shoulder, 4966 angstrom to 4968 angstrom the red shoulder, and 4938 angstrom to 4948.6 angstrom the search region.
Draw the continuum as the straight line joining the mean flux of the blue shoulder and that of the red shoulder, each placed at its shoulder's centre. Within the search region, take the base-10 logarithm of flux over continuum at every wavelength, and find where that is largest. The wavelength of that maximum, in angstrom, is 4948.02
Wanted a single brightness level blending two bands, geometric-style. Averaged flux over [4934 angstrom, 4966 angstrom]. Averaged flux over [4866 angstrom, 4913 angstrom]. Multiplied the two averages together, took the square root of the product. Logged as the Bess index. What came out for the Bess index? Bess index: 1.45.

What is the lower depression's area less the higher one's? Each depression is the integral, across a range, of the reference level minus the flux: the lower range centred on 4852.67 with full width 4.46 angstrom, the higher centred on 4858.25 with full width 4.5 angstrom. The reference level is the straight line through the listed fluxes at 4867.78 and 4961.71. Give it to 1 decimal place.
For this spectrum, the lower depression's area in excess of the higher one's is -0.5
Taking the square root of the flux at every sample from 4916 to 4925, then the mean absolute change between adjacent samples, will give 0.021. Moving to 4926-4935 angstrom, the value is 0.041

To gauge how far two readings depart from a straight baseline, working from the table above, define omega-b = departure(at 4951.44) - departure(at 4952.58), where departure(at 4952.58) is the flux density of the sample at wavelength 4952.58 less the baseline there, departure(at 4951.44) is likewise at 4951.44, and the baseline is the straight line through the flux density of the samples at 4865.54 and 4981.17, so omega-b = 0.04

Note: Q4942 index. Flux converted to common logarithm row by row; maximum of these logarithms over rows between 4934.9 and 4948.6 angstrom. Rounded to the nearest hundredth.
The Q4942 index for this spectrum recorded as 0.24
